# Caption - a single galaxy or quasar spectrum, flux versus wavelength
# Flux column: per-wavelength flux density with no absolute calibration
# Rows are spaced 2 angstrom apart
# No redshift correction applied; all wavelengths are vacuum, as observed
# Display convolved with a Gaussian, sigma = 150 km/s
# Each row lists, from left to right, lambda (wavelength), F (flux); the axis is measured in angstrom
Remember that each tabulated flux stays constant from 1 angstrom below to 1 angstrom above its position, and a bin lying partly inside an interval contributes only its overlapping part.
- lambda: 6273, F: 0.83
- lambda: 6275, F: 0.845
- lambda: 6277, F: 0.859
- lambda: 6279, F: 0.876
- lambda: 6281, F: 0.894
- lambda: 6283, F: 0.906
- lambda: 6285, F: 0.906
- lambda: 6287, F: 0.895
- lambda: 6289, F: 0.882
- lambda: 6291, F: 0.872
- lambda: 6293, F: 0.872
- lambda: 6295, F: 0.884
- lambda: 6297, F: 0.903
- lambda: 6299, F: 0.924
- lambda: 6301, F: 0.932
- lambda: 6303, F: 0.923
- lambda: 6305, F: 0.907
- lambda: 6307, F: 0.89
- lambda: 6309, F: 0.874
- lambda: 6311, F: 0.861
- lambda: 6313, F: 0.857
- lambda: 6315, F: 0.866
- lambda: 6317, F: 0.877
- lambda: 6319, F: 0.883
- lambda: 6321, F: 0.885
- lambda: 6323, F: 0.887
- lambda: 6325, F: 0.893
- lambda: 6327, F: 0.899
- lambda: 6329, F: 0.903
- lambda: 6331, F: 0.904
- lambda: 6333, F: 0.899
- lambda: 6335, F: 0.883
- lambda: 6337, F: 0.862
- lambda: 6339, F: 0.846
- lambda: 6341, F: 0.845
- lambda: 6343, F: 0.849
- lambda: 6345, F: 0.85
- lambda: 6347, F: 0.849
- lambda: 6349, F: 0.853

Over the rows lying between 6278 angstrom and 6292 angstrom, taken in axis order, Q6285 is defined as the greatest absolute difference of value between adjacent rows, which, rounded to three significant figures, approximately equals 0.0180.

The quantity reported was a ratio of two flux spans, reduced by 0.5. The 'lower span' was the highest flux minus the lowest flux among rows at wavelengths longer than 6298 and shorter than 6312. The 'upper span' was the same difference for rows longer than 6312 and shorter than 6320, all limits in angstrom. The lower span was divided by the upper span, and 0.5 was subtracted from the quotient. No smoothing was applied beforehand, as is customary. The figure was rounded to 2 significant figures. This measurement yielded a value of 2.2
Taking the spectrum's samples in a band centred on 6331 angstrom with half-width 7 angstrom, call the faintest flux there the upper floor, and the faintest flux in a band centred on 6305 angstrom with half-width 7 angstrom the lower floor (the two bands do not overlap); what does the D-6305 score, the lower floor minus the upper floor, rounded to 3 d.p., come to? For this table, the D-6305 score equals -0.001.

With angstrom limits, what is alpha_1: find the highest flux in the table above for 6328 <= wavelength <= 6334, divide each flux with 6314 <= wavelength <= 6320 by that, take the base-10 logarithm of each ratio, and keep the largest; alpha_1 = -0.010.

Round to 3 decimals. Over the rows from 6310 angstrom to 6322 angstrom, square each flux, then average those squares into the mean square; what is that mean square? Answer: 0.760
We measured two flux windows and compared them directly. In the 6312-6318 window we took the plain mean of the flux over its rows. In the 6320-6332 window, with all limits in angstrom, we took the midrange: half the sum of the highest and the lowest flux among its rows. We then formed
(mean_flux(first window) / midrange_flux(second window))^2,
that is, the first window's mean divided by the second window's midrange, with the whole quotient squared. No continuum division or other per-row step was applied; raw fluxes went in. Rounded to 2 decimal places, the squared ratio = 0.94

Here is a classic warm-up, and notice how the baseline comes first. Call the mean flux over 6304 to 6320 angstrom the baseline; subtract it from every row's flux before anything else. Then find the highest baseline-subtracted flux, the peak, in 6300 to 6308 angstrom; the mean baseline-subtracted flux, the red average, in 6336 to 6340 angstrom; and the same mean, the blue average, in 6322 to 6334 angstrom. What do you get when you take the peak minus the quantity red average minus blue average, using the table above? 0.10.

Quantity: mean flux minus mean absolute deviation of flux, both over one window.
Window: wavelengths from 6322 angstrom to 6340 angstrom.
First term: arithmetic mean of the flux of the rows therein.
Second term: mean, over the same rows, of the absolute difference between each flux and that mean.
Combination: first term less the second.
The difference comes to 0.871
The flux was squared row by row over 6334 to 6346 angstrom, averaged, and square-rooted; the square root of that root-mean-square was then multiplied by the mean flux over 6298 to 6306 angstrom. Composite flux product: 0.853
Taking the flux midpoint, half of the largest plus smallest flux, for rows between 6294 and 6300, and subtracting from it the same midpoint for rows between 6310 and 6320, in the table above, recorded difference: 0.034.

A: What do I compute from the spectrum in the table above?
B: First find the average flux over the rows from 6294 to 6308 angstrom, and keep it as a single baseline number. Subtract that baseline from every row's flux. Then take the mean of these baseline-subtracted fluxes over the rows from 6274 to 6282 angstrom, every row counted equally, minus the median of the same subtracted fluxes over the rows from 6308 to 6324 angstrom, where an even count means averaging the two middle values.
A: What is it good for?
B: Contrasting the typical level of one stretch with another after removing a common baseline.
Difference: -0.01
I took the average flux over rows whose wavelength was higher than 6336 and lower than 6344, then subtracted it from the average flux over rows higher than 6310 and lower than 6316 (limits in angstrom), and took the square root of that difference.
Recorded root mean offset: 0.10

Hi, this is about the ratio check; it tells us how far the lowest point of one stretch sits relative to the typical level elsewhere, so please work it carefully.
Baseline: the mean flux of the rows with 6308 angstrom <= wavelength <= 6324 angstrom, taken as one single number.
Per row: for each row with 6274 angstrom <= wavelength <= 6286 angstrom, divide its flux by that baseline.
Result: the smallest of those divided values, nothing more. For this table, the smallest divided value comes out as 0.97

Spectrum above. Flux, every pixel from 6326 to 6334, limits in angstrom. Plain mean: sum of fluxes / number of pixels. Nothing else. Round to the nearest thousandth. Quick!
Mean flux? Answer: 0.901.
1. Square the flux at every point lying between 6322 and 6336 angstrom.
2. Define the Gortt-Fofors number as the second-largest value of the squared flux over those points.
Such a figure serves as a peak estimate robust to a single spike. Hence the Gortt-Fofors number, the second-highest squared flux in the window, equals 0.815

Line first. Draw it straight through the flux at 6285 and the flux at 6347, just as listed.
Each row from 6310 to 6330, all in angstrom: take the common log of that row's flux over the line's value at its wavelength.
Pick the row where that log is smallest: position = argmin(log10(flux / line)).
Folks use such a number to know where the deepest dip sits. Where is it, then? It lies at 6313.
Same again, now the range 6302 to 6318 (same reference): 6313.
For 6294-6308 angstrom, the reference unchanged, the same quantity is 6295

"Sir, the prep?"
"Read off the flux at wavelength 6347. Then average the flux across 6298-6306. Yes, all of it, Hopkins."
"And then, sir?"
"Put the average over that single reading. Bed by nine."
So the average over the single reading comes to 1.09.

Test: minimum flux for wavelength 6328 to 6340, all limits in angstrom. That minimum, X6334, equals 0.846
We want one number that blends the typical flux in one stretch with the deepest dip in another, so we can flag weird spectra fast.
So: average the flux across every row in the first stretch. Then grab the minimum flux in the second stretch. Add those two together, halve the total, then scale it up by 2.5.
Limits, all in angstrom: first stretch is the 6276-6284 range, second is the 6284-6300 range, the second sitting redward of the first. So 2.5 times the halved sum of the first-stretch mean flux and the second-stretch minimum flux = 2.19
